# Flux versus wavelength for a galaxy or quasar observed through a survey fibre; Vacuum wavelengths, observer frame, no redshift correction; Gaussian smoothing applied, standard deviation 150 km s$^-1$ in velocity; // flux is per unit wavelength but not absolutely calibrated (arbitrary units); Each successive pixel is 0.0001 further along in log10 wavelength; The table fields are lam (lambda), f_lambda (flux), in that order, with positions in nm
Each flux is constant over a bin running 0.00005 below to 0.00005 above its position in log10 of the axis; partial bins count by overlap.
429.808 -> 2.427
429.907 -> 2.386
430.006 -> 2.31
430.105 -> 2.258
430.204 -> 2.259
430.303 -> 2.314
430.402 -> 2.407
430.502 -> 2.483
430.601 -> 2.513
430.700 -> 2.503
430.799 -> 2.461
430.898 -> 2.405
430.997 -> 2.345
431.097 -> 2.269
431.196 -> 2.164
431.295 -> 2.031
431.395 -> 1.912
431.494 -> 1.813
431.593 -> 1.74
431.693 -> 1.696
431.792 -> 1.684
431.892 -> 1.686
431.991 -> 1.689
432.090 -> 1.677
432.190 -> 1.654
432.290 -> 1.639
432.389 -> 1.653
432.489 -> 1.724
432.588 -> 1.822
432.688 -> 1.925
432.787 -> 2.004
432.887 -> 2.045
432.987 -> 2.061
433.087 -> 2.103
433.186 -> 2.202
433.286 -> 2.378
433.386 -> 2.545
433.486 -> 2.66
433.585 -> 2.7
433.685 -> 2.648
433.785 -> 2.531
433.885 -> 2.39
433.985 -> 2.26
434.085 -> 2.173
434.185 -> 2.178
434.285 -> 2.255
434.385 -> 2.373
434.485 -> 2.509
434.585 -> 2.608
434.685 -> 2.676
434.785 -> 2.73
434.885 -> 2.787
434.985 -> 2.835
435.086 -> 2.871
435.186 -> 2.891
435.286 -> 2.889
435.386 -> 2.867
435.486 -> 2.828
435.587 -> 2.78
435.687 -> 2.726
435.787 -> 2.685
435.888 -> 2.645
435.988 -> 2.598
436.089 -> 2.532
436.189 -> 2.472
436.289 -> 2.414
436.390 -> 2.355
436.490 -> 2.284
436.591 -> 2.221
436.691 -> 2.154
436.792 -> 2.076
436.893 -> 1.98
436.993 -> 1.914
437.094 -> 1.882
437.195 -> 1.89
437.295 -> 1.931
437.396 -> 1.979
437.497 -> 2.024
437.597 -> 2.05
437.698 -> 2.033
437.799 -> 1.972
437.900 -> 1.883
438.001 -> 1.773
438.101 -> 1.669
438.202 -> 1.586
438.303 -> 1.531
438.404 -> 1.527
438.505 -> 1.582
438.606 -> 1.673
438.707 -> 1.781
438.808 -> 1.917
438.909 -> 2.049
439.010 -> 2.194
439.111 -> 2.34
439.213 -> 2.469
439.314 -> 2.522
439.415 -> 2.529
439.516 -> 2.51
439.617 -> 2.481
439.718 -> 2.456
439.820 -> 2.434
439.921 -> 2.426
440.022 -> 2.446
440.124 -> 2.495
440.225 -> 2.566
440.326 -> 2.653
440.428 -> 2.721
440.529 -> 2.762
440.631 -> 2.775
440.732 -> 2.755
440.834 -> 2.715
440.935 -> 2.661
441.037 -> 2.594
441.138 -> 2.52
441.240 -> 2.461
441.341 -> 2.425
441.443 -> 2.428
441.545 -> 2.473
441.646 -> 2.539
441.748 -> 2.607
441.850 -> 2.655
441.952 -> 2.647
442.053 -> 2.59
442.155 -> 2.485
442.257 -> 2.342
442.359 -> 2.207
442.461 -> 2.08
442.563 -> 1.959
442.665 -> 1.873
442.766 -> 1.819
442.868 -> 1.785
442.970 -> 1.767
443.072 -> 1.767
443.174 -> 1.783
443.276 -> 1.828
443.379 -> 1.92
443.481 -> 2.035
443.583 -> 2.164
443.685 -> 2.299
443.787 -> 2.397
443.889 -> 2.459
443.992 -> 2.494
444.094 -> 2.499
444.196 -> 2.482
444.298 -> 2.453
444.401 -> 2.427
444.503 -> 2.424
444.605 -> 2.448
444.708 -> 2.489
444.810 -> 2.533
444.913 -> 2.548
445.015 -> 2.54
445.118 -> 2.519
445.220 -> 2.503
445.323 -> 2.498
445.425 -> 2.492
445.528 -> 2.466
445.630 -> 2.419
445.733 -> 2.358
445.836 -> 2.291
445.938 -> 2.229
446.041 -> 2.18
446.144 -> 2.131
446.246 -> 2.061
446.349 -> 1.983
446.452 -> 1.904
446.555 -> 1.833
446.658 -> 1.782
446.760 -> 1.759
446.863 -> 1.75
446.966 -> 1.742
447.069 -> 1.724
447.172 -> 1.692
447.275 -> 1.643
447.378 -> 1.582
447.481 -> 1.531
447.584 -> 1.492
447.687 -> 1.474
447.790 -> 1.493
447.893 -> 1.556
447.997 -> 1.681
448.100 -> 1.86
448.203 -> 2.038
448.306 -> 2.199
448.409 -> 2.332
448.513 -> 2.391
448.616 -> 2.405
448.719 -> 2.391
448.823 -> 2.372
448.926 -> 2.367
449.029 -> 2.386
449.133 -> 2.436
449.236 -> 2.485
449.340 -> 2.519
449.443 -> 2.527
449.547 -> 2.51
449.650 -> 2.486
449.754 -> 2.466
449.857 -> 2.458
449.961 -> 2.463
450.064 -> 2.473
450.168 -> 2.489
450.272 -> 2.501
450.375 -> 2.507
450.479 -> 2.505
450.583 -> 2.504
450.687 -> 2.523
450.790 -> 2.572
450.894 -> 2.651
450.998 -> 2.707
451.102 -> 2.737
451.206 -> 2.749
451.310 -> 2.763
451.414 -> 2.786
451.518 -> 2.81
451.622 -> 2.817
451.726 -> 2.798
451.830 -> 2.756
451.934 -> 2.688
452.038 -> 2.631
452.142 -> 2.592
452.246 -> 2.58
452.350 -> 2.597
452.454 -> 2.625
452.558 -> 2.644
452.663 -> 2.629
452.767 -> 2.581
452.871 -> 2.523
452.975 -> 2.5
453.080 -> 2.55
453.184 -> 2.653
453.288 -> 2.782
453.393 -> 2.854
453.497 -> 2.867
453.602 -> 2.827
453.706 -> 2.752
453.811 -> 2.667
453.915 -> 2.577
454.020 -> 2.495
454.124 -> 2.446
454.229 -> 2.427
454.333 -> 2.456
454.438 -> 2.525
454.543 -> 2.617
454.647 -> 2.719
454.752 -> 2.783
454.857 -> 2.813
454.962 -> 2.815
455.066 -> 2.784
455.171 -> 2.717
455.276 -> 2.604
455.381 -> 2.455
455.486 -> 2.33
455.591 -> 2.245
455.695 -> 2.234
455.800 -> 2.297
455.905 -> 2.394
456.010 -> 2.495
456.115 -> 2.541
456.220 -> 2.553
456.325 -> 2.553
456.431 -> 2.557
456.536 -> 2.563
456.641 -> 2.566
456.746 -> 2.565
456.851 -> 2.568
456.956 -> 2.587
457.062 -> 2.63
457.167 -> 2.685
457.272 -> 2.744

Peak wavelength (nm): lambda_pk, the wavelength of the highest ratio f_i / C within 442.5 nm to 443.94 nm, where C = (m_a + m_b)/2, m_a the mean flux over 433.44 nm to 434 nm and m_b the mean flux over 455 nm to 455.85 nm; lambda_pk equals 443.889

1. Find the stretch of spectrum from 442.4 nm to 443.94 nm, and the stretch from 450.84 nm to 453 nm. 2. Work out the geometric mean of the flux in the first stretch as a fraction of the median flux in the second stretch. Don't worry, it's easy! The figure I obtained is 0.75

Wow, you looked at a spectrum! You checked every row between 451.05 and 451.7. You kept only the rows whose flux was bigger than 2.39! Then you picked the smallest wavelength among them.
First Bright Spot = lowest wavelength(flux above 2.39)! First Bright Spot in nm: 451.102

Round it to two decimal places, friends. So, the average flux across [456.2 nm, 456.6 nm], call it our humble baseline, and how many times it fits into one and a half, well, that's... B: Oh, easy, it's 0.59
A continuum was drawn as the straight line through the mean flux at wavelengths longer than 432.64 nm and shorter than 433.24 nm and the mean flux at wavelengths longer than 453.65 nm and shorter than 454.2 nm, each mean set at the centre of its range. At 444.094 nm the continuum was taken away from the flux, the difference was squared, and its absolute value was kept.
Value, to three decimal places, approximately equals 0.026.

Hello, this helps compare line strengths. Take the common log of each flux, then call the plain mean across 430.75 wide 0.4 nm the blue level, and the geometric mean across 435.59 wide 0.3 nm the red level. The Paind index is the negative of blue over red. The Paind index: -0.89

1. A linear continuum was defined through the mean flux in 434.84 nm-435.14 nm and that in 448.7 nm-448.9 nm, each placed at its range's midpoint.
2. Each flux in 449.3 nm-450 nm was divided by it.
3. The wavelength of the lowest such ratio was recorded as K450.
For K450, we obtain 449.857 nm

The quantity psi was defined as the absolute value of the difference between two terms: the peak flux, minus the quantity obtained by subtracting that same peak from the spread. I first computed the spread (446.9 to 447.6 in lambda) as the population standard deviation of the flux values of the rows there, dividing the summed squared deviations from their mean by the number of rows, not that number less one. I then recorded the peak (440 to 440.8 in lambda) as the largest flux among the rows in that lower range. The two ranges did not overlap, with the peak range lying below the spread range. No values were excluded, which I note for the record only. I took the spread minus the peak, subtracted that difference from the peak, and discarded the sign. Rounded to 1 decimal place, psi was 5.5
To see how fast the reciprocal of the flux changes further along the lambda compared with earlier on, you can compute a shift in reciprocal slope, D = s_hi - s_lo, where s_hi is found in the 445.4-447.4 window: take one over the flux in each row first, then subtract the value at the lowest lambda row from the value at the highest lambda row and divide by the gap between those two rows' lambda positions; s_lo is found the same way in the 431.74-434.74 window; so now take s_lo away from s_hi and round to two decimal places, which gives 0.19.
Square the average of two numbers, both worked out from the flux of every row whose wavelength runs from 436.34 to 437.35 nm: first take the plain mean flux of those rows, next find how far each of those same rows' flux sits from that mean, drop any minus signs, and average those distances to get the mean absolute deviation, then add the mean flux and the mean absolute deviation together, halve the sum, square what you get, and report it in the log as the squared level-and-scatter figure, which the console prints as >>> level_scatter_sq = 1.23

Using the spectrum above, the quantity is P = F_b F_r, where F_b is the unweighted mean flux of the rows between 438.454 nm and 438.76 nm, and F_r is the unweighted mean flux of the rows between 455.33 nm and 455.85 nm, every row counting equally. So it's 3.9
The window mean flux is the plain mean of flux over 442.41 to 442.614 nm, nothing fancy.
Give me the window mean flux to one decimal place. 2.0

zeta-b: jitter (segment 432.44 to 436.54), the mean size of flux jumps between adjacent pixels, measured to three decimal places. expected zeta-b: 0.071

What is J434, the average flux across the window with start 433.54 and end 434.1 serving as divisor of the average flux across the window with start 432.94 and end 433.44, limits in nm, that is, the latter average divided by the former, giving 0.92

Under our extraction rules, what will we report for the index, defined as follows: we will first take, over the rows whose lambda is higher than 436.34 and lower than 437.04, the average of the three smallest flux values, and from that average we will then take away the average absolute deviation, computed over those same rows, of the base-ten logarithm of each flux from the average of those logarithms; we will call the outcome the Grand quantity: 2.0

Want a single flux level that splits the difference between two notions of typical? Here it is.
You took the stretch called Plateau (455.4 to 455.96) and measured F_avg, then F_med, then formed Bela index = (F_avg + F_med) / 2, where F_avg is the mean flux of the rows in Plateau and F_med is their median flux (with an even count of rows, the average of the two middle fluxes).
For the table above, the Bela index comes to 2.3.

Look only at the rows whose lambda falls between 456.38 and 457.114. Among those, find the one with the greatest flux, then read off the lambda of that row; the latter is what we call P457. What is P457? 457.062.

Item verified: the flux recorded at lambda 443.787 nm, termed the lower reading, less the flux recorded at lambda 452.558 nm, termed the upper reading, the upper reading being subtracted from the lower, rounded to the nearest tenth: -0.2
